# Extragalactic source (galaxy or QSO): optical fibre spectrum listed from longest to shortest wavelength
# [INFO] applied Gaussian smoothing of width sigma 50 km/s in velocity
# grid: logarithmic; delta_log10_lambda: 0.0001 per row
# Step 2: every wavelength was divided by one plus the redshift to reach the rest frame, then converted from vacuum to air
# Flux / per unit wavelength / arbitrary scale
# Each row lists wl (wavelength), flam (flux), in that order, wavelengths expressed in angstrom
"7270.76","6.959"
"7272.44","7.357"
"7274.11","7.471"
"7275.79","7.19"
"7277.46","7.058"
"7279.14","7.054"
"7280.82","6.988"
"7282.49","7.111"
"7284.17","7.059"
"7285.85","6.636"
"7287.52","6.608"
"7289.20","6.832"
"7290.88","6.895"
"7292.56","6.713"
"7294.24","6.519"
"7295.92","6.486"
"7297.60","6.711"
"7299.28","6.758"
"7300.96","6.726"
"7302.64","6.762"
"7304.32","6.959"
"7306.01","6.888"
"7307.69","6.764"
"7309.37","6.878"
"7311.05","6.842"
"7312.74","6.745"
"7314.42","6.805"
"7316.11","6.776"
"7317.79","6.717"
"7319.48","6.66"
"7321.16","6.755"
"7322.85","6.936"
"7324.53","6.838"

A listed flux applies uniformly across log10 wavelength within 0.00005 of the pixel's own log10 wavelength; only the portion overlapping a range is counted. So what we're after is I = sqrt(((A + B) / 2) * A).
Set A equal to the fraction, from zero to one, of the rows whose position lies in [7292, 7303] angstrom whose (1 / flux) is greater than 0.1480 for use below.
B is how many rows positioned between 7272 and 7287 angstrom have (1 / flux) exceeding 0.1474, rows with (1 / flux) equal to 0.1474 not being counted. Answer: 0.8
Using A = 0.7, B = 1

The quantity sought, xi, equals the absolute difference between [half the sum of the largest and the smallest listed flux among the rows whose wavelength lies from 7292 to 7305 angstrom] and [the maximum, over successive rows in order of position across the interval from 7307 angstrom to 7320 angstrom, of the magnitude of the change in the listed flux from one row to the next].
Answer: 6.61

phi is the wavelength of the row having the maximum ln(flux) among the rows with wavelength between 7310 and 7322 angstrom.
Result 7311.05 angstrom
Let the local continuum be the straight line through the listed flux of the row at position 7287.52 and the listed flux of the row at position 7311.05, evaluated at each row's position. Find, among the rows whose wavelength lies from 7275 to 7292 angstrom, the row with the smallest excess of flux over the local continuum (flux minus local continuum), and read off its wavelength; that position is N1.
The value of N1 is 7287.52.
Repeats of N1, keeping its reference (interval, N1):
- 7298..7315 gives 7312.74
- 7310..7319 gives 7317.79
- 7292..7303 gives 7295.92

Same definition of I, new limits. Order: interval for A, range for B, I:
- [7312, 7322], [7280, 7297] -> 1.4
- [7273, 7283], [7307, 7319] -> 0.0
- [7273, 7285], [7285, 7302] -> 0.0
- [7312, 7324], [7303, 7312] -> 0.7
